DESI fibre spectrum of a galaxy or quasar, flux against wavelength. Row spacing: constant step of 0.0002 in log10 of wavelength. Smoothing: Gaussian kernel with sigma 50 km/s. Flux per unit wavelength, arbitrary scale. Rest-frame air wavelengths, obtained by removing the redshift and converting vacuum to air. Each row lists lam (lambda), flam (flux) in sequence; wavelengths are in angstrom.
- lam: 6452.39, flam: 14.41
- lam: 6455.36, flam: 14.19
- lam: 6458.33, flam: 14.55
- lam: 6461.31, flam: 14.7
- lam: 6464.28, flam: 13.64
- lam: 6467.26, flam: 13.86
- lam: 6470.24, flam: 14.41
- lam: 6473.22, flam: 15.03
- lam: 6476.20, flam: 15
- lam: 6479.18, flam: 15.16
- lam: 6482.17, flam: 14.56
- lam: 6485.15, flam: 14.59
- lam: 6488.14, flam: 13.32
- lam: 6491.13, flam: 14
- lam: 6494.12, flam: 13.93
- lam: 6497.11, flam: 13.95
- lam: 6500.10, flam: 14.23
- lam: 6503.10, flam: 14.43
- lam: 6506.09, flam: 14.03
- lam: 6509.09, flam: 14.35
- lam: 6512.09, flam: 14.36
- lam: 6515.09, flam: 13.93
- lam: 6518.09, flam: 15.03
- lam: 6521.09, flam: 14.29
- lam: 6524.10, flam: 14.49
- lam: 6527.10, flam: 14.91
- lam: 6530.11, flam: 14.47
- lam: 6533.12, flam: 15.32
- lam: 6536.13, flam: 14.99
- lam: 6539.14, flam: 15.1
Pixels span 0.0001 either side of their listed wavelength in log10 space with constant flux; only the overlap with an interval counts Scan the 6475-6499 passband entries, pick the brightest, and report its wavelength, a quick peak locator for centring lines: 6479.18 angstrom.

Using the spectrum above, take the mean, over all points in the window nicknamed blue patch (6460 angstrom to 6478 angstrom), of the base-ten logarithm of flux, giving 1.16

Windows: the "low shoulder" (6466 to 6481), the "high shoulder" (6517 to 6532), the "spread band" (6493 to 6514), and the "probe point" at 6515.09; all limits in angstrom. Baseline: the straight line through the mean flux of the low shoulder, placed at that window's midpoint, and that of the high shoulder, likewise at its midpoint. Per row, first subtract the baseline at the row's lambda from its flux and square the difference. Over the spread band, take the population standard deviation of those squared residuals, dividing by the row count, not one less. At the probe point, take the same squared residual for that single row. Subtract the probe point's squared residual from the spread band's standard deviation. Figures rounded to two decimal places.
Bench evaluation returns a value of -0.32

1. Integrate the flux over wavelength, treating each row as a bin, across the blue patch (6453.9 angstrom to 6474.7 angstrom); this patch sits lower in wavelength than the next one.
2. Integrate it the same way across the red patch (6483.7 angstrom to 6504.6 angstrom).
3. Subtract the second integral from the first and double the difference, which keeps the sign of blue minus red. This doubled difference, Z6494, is 9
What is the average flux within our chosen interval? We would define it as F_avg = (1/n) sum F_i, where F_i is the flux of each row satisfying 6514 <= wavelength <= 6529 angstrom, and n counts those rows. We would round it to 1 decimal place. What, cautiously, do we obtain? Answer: 14.5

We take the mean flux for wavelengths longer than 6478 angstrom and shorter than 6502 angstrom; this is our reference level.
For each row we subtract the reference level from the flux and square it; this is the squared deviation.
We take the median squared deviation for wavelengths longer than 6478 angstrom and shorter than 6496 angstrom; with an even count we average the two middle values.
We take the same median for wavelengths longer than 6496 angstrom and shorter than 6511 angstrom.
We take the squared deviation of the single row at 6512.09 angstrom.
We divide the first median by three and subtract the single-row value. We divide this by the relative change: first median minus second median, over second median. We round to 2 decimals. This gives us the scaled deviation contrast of 0.01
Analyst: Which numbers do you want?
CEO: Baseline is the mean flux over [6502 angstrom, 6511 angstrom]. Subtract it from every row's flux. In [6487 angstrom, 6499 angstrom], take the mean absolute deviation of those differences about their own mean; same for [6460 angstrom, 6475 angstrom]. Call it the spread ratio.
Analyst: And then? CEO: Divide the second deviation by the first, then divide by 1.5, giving 1.28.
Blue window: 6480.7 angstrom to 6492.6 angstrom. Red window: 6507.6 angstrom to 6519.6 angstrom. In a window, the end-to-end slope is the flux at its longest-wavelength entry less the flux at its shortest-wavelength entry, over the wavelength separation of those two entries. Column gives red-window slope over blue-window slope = -1.2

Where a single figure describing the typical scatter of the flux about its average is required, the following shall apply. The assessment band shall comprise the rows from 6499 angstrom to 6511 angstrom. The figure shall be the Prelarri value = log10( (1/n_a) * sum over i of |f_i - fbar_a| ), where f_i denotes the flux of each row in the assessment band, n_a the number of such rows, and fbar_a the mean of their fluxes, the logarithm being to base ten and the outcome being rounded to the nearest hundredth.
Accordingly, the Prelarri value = -0.89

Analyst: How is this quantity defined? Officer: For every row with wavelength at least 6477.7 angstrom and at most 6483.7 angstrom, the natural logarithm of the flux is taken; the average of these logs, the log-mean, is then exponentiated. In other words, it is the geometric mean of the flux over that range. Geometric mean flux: 14.9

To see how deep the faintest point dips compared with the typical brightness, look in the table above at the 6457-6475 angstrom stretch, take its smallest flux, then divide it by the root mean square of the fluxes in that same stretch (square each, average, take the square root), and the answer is 0.949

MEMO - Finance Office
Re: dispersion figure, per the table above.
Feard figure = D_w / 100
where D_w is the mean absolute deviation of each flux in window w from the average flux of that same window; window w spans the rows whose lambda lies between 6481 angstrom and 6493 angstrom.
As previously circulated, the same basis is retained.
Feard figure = 0.0046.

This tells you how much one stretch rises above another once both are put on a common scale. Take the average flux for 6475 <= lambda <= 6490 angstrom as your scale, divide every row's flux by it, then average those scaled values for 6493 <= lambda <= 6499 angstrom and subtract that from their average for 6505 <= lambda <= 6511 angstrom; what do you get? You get 0.02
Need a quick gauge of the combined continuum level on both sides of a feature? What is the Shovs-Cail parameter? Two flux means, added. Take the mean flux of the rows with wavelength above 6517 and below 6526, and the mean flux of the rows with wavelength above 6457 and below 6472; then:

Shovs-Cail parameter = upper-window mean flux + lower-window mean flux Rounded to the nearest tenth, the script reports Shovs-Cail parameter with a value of 28.8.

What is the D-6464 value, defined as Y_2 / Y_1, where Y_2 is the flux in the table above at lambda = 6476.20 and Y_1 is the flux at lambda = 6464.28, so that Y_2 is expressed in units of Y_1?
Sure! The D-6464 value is 1.10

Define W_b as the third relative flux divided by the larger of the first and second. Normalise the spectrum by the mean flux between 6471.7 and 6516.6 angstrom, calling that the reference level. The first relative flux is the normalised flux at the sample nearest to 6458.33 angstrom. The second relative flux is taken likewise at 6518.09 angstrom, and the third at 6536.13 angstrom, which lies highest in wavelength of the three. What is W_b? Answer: 1.00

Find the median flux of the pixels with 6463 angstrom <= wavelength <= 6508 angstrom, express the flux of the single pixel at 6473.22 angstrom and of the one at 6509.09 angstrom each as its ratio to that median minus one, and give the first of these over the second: 6.7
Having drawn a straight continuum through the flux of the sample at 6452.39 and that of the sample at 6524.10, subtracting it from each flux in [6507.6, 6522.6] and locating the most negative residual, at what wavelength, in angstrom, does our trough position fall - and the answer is 6515.09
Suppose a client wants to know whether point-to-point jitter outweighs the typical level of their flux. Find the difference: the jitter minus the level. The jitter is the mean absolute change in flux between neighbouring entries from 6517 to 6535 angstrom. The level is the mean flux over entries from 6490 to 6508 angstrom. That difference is -13.6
